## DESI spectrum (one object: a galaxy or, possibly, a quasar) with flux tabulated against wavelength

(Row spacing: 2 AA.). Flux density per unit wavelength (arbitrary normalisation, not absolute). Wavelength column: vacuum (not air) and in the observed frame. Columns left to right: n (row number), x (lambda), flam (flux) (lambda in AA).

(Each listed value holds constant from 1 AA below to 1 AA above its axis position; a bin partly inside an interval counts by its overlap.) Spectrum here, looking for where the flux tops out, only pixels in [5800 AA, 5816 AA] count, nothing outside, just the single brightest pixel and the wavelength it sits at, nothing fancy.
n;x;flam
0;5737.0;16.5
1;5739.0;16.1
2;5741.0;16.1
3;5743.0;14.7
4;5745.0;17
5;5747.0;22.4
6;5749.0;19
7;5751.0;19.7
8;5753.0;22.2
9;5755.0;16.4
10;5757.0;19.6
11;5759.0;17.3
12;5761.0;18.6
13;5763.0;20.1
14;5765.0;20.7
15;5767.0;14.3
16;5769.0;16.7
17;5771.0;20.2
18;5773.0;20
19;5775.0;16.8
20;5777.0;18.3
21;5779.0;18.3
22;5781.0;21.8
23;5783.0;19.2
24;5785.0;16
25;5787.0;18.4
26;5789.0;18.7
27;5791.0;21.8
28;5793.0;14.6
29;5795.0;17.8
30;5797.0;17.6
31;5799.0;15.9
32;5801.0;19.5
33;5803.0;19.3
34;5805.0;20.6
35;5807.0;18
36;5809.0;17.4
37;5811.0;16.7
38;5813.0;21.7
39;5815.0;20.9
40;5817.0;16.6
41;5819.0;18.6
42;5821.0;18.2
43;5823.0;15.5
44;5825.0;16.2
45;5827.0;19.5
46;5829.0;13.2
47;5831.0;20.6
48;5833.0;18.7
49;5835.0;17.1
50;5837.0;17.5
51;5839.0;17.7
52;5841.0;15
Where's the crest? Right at 5813.0 AA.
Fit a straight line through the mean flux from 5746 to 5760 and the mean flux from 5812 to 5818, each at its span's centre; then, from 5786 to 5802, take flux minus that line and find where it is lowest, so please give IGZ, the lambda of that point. 5793.0 AA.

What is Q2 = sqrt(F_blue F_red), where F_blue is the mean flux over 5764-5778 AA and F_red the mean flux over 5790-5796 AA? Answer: 18.1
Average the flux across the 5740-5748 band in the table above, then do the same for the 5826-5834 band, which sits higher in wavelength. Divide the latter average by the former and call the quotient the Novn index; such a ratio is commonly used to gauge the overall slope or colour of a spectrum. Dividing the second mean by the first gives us 1.03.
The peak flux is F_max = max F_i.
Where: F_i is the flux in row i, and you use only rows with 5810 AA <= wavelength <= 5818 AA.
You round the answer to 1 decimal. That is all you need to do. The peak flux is 21.7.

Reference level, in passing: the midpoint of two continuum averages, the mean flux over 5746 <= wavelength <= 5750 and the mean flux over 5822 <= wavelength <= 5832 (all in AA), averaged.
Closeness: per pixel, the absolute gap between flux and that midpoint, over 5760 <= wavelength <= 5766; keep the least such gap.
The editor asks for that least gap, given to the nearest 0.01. 0.25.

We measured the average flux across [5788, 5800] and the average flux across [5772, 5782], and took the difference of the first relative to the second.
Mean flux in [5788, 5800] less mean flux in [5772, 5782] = -1.3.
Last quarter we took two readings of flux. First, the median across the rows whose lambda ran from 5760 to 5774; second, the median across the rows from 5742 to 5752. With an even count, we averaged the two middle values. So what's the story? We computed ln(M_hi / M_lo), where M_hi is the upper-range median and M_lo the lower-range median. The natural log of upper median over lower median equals 0.051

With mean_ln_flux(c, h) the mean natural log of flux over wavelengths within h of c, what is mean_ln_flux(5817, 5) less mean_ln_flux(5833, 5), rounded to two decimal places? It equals 0.10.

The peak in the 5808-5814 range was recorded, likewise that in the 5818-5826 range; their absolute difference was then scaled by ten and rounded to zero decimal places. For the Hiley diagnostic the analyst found 31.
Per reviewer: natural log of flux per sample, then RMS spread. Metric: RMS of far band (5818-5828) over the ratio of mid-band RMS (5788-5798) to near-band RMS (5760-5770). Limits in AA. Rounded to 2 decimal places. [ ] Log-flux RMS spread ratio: 2.86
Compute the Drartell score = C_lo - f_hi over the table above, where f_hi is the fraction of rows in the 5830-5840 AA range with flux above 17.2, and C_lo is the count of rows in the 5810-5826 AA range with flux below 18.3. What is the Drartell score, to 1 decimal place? 4.2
